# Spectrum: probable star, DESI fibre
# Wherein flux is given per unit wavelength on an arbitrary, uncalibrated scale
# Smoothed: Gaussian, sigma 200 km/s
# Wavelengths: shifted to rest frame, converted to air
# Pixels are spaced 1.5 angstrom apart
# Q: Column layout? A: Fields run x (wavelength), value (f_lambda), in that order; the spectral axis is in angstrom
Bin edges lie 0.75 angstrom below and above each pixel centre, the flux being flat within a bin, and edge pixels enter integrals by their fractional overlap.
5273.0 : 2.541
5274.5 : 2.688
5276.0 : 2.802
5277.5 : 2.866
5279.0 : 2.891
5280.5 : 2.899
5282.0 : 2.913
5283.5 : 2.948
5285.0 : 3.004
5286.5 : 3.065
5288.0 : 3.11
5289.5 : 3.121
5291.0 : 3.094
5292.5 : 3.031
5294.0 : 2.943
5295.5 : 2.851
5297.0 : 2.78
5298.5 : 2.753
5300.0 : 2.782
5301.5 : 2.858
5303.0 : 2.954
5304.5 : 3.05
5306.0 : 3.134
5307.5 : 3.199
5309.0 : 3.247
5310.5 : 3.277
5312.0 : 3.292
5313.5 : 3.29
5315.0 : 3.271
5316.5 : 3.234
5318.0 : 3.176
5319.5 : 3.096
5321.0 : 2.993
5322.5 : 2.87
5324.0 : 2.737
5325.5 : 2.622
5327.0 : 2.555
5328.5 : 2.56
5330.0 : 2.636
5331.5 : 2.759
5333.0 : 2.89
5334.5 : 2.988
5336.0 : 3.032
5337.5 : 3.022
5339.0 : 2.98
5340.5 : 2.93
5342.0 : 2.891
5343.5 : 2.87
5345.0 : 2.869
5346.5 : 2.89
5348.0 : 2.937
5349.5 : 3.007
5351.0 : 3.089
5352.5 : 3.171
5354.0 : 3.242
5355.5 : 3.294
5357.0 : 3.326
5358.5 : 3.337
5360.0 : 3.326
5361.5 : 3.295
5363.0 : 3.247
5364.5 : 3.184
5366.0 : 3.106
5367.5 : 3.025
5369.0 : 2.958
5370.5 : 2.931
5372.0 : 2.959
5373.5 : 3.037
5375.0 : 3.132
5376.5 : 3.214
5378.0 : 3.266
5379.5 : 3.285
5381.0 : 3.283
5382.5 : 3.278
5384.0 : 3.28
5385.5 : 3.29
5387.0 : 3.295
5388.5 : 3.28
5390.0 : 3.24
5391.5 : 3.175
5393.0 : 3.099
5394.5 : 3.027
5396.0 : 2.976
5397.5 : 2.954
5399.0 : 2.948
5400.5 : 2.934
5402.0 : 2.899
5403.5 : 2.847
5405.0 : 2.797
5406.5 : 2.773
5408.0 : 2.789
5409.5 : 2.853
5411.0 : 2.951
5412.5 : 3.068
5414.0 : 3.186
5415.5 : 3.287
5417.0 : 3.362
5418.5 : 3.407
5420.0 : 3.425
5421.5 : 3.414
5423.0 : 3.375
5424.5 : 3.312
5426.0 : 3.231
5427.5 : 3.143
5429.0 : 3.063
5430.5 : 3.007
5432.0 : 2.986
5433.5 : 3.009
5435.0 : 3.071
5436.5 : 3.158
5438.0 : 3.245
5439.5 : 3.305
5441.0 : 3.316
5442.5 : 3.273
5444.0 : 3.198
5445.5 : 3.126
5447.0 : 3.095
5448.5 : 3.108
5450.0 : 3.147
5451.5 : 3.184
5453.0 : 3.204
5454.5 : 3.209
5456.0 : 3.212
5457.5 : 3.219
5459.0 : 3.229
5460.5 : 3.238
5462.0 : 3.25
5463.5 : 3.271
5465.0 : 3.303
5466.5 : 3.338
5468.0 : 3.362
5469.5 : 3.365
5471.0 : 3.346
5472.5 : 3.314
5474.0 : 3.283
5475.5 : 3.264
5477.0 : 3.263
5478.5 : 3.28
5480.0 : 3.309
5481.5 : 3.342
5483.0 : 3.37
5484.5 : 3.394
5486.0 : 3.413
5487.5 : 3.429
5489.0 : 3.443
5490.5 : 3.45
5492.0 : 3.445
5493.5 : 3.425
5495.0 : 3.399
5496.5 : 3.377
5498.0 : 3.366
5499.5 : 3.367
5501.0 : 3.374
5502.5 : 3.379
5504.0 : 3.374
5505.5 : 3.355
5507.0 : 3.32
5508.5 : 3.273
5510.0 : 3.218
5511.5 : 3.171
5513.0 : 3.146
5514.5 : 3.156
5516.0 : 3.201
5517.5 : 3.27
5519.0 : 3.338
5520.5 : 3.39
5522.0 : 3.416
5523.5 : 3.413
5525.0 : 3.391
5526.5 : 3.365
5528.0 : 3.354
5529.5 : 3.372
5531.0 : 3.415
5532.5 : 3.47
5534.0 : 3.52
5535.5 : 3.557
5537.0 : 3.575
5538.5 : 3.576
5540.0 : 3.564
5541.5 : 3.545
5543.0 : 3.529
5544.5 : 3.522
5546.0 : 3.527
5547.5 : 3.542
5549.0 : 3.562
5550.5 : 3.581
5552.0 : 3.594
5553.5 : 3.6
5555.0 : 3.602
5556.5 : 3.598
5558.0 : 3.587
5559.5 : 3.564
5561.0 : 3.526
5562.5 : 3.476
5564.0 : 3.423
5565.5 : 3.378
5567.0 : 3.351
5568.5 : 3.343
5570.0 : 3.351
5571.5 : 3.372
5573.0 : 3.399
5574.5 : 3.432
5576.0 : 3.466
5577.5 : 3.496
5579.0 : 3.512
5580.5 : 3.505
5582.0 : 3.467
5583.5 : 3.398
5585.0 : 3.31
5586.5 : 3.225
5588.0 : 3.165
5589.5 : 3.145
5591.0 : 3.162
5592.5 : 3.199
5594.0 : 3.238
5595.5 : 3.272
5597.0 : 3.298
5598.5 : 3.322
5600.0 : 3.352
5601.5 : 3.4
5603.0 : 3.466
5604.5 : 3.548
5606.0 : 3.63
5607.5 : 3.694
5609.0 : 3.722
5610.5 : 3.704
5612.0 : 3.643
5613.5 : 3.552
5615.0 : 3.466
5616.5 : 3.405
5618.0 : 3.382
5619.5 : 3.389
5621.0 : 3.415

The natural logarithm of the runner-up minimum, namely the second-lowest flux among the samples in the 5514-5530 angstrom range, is 1.16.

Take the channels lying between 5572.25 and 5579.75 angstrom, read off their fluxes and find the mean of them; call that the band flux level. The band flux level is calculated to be 3.46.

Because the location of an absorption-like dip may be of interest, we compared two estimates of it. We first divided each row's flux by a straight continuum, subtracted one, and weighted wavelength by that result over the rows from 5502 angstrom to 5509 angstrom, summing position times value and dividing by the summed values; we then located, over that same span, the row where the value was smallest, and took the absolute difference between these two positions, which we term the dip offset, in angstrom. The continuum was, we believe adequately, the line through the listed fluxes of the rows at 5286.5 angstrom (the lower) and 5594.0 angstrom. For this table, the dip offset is 3.5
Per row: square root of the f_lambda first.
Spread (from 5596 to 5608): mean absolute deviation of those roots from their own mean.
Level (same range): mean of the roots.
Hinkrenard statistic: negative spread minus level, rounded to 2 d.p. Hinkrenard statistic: -1.89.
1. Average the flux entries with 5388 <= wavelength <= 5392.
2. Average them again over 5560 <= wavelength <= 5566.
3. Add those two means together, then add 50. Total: 56.7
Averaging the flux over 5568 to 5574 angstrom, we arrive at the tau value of 3.37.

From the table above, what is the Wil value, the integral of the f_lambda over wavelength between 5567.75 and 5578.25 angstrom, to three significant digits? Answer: 35.8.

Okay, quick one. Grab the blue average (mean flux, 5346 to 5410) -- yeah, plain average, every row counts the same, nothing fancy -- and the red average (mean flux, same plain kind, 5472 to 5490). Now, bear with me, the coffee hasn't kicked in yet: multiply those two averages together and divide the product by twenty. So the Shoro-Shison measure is 0.52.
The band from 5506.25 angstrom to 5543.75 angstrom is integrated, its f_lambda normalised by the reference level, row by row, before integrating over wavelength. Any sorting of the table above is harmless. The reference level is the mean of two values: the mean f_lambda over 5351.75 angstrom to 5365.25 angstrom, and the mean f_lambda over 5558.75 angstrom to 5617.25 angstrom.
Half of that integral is 19.0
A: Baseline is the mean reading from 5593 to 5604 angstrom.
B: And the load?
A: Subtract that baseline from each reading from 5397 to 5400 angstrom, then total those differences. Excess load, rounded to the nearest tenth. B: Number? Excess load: -0.8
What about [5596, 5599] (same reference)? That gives -0.1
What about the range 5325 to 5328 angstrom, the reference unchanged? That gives -1.5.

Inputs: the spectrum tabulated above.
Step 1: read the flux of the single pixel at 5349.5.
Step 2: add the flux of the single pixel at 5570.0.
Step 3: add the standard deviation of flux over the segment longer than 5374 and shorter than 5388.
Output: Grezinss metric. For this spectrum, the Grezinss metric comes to 6.41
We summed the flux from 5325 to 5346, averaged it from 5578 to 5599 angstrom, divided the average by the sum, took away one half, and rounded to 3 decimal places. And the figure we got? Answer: -0.417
